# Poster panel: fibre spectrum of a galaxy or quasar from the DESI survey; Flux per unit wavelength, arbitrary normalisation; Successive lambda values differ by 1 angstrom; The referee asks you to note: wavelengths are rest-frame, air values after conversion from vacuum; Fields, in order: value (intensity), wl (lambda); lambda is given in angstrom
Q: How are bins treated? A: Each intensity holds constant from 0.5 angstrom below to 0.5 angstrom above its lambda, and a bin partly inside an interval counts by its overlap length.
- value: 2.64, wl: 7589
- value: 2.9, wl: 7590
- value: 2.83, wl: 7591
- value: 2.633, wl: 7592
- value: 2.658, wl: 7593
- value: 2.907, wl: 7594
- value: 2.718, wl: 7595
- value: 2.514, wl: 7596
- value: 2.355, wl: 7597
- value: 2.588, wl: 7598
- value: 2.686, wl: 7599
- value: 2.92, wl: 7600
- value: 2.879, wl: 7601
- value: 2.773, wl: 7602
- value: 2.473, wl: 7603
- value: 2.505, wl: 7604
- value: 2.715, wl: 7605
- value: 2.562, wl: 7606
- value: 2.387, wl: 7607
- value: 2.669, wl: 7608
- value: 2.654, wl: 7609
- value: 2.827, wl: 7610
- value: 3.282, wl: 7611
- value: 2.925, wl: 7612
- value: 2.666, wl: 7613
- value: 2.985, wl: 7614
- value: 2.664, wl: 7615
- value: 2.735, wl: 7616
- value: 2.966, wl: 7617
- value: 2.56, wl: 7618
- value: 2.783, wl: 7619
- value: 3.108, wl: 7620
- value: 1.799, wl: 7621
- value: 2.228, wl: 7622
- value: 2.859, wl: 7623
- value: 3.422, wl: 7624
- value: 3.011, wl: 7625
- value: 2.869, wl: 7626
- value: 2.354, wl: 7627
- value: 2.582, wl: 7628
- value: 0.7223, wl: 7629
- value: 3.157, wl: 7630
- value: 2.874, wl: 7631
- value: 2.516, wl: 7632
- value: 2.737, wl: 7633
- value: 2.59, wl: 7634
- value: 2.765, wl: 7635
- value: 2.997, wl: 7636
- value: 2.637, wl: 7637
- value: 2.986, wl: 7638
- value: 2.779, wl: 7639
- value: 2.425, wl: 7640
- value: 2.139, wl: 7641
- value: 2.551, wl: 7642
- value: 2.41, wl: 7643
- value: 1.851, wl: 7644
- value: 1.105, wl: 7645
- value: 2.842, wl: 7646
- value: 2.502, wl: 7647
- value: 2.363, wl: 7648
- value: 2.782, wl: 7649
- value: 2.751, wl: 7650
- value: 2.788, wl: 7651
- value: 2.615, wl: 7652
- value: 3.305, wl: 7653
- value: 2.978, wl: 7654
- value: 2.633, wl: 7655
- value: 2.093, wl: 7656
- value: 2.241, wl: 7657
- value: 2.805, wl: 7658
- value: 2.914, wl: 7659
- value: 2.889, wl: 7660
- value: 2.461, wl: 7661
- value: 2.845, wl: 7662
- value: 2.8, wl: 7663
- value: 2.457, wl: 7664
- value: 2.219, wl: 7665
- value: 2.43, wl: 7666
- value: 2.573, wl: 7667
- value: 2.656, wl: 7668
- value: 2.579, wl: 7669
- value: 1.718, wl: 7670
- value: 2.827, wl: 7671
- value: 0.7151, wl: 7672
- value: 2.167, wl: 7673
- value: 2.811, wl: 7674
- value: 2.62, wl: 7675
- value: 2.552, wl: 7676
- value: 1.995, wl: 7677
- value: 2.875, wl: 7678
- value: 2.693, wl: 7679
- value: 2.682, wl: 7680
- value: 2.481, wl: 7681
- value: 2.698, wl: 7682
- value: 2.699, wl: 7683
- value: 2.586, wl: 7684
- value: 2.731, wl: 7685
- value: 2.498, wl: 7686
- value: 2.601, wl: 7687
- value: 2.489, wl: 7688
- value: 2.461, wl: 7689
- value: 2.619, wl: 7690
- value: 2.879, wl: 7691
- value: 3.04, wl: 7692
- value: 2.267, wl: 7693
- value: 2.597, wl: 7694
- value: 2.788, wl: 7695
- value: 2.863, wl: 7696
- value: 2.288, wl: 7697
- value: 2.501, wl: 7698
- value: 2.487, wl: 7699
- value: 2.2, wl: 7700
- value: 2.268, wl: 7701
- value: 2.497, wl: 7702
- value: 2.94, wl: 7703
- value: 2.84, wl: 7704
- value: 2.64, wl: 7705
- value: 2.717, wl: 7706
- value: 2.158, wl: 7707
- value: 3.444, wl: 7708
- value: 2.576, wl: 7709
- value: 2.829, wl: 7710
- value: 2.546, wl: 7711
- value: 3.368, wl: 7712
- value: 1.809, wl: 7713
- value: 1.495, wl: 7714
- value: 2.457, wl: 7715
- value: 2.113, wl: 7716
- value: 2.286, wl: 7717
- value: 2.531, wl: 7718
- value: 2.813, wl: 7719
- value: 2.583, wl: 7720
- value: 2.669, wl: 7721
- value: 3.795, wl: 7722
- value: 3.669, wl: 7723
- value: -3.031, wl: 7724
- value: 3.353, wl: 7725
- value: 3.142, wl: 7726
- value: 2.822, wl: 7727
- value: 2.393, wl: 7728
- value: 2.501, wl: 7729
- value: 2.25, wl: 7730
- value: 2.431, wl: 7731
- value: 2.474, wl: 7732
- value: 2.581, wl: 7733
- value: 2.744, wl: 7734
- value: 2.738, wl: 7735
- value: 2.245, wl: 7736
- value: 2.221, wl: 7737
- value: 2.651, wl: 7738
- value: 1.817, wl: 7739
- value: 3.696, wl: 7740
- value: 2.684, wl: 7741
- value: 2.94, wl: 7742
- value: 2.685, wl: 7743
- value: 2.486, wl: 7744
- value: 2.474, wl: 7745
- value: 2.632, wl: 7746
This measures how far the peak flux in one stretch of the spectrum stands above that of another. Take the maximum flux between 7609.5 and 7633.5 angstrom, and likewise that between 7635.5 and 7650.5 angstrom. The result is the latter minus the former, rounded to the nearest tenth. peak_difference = -0.4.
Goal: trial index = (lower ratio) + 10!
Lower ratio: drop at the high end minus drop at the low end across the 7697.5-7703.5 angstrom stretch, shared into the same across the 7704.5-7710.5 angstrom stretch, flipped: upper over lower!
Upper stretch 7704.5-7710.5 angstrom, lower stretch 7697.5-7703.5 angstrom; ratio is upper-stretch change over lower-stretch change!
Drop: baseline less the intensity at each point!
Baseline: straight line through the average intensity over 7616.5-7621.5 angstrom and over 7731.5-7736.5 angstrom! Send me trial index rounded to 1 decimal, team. 10.4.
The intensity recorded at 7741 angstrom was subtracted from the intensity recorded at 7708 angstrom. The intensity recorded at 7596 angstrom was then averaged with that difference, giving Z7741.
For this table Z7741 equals 1.6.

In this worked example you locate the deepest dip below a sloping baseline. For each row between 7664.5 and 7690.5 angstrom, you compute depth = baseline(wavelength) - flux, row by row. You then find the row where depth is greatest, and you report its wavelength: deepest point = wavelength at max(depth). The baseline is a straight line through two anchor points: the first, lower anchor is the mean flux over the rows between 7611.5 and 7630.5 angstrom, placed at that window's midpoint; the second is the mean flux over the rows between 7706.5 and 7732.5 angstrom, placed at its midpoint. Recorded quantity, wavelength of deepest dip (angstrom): 7672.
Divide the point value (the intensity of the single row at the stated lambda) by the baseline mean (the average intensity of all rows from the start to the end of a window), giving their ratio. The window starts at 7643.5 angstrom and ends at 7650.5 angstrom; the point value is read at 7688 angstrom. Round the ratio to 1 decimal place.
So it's 1.1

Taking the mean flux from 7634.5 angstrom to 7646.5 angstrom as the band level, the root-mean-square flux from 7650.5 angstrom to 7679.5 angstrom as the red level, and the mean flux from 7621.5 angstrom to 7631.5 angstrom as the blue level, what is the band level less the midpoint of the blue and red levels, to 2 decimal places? -0.13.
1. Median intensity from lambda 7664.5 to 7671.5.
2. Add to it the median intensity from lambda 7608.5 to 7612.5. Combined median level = 5.45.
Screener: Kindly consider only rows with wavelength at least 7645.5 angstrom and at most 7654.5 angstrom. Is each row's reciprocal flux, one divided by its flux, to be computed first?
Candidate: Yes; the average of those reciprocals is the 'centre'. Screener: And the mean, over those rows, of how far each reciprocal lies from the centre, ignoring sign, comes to 0.025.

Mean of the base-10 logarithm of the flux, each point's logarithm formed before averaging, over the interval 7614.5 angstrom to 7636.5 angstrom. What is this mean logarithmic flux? 0.408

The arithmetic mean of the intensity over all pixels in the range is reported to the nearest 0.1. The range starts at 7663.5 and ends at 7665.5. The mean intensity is 2.3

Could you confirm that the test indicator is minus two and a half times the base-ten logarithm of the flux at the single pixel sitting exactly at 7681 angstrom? -0.99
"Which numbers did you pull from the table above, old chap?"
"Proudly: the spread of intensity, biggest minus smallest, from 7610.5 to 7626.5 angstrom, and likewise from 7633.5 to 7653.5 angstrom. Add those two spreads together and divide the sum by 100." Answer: 0.038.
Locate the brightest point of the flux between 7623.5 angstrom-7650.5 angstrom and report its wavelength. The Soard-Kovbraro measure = 7624 angstrom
